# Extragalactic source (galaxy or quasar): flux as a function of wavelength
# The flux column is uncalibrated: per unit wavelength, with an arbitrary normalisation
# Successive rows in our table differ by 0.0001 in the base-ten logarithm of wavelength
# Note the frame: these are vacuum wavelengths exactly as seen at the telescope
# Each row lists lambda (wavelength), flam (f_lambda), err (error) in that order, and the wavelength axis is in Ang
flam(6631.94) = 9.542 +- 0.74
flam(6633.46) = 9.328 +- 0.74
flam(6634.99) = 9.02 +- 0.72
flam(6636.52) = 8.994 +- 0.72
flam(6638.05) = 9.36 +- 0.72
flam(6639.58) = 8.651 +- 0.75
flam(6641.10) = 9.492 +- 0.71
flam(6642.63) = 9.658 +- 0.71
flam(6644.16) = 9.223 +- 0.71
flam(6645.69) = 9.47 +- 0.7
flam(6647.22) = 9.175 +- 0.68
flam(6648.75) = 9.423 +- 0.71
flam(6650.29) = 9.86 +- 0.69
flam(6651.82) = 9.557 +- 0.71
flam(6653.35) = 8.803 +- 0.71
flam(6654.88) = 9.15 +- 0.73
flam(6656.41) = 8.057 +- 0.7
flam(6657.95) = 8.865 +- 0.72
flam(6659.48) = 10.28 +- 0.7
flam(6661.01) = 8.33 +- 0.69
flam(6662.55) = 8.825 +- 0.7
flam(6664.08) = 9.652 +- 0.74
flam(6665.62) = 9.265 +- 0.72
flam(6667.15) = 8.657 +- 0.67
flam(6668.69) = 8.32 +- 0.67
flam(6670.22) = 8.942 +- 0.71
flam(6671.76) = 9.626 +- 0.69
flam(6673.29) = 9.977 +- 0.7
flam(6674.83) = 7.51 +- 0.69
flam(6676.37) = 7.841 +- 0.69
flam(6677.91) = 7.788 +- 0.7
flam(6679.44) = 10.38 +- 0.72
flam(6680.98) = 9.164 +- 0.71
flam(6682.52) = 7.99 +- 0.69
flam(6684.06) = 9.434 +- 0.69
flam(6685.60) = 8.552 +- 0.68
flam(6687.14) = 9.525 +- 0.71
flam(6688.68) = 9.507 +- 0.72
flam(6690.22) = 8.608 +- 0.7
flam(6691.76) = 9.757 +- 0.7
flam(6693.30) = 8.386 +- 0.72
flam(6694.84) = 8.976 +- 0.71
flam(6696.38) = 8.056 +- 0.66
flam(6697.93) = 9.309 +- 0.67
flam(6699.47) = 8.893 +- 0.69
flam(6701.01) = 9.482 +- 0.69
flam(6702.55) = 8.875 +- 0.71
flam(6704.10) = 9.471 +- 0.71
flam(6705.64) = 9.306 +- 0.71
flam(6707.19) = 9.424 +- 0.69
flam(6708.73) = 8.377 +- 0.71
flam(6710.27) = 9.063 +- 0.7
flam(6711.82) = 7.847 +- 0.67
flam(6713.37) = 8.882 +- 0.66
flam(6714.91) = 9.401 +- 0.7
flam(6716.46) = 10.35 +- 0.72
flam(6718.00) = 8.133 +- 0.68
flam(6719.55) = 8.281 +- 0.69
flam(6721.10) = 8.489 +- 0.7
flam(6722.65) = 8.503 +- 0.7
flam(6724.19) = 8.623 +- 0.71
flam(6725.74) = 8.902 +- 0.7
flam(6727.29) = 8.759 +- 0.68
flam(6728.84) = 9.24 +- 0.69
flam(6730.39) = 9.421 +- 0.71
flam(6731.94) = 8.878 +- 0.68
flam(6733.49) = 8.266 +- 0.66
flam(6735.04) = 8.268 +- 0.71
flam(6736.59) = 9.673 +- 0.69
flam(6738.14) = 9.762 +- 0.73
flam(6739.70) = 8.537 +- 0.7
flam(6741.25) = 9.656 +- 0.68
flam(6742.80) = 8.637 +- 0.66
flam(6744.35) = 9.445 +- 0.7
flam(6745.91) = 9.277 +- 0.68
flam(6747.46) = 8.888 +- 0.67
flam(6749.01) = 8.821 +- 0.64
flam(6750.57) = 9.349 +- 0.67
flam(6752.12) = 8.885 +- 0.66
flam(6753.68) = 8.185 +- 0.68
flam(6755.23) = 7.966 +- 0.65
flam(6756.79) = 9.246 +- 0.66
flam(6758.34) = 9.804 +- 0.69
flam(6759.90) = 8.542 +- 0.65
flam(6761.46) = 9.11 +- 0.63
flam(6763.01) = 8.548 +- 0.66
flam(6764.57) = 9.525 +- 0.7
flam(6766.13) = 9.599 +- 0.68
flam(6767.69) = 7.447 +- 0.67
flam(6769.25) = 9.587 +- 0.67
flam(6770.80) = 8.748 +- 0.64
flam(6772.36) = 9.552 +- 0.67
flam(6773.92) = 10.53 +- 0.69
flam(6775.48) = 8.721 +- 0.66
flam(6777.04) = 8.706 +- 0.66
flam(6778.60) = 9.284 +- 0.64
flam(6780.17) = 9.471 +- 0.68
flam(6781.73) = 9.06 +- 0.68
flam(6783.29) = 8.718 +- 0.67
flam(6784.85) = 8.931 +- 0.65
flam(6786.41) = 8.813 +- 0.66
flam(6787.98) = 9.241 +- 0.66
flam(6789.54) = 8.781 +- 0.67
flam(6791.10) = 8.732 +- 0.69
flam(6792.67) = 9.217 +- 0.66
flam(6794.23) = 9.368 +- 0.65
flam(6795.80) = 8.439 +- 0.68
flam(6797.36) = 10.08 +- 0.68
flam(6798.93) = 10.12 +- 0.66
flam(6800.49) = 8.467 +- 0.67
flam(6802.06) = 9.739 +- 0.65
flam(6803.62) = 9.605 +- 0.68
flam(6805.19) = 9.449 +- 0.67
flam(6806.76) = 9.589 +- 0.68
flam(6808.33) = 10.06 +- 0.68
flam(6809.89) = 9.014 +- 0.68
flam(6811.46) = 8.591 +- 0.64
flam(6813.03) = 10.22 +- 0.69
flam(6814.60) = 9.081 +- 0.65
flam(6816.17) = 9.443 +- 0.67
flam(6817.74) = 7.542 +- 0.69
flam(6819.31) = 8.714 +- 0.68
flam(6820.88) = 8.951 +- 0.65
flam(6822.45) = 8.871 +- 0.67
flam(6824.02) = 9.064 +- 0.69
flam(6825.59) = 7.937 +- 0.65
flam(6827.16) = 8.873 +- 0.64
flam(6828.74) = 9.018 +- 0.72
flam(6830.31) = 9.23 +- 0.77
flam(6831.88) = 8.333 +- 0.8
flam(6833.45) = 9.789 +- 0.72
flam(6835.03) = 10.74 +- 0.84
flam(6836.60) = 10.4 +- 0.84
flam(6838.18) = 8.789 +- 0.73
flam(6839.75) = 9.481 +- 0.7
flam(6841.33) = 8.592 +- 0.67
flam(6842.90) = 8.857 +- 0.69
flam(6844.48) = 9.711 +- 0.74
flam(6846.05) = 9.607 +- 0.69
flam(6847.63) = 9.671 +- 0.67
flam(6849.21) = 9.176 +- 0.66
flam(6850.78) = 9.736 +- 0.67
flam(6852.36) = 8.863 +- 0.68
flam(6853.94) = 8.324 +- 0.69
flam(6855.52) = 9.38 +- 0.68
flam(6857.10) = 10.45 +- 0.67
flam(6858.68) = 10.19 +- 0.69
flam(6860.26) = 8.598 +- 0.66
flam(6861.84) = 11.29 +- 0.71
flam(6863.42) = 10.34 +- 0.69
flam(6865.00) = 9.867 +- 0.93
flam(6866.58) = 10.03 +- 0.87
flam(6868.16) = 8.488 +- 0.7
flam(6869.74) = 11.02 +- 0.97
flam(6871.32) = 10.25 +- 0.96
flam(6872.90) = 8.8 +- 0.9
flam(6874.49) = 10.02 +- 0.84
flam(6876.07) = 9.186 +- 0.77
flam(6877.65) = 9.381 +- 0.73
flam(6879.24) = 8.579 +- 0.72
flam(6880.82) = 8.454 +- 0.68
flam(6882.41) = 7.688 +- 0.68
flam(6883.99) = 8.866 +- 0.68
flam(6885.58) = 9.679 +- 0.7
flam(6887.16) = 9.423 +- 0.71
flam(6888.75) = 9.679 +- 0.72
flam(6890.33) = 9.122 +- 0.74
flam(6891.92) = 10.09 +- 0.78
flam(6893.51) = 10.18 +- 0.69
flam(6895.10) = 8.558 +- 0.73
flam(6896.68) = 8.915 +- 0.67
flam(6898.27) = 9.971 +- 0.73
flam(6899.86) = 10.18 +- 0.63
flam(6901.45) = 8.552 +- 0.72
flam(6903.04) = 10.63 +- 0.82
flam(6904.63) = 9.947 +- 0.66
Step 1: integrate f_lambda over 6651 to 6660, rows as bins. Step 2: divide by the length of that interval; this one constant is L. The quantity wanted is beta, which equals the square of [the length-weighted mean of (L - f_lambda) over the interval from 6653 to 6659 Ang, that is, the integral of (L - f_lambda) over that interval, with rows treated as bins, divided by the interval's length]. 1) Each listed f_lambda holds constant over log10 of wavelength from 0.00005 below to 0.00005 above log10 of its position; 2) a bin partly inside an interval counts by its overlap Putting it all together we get 0.09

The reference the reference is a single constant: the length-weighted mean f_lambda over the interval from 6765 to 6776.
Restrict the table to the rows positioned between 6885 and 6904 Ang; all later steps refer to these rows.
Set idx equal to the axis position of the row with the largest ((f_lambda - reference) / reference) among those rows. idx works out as 6903.04 Ang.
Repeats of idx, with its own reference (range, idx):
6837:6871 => 6861.84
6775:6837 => 6835.03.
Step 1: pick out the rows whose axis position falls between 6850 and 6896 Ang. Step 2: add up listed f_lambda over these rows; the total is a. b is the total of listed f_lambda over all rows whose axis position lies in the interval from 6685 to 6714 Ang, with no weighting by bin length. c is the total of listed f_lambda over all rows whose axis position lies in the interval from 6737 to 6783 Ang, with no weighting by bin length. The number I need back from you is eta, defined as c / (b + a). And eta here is 0.6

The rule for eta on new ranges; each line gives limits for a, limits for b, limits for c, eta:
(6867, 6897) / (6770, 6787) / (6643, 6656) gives 0.3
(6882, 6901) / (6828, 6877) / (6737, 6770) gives 0.5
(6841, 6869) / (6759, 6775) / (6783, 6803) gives 0.5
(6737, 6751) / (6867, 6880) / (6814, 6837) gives 0.9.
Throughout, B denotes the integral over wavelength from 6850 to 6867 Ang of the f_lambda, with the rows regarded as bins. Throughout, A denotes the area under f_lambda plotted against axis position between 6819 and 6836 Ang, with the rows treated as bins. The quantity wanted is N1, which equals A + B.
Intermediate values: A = 154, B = 165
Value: 320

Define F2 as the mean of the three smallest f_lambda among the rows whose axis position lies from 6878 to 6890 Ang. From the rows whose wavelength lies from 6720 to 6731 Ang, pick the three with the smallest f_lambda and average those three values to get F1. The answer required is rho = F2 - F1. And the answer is -0.3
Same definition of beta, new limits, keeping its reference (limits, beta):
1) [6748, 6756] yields 0.20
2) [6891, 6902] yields 0.17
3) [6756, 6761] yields 0.01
